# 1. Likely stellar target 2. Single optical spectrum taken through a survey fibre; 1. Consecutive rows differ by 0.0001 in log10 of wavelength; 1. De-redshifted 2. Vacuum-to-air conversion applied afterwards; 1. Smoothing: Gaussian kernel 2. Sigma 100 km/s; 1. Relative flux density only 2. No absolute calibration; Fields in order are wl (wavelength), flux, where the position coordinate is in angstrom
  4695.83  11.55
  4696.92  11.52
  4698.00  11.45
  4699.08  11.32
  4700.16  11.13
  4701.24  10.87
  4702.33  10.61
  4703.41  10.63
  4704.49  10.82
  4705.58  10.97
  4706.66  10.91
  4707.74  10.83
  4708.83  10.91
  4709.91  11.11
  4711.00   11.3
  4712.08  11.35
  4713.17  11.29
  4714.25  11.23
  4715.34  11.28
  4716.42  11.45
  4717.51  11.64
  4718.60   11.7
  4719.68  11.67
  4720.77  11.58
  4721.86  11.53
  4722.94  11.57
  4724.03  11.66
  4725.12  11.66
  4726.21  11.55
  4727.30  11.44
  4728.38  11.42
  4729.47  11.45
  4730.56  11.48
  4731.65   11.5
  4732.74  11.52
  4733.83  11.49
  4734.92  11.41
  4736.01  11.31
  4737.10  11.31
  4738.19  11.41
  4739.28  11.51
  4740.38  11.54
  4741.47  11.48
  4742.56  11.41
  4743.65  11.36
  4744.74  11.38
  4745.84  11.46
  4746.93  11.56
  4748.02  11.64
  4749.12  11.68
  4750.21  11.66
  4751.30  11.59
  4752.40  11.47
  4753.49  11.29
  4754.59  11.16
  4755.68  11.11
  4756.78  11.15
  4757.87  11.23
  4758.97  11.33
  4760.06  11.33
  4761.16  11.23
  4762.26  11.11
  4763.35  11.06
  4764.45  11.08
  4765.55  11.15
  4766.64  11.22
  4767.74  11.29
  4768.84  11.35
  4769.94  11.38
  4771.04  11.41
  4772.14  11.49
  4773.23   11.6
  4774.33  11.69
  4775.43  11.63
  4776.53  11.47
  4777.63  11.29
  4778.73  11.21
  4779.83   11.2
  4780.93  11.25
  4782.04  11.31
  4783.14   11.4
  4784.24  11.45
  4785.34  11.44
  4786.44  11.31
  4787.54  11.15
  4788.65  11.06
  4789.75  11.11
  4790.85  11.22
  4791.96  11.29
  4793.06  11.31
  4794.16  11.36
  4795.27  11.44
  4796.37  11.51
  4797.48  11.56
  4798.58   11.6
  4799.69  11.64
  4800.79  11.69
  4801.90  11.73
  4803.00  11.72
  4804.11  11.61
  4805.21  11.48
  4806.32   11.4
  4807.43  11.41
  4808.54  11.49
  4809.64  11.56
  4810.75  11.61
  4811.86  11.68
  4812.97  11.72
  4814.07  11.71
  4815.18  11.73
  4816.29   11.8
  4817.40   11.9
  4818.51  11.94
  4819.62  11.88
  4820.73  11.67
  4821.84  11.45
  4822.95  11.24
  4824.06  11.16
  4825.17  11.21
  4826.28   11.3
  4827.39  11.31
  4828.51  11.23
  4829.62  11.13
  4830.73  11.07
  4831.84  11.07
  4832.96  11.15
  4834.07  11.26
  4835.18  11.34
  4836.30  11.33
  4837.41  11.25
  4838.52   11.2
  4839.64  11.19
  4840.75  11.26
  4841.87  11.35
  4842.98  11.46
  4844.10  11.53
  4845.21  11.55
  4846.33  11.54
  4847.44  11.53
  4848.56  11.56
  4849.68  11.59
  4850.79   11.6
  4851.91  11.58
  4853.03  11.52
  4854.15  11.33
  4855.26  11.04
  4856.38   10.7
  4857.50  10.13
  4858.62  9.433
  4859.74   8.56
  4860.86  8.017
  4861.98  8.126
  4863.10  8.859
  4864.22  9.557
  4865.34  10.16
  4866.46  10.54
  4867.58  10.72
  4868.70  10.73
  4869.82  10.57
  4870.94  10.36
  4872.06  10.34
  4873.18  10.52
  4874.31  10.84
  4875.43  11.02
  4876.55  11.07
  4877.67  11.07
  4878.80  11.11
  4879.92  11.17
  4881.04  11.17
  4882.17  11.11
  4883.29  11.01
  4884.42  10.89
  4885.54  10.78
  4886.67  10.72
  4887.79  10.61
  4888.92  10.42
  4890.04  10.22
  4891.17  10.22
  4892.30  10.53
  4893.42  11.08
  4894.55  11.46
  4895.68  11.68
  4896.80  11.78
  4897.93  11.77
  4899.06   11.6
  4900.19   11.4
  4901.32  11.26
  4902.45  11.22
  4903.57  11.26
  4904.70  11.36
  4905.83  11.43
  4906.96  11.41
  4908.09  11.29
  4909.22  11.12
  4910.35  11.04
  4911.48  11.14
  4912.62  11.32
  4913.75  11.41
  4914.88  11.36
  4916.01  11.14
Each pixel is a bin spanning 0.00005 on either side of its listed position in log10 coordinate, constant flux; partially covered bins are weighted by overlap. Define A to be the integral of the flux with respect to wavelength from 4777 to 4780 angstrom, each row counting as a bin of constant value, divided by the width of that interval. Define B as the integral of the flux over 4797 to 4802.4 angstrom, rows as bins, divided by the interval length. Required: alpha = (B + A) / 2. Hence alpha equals 11.4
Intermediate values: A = 11.2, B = 11.6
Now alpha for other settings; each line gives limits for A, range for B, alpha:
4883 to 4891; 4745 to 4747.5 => 11.1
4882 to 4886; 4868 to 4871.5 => 10.8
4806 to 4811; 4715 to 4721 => 11.5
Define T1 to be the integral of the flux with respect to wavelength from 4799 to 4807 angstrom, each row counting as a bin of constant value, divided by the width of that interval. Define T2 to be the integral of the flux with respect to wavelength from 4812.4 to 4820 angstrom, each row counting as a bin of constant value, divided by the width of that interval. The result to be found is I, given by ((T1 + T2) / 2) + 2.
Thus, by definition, 13.7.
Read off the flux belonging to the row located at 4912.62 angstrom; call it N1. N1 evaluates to 11.32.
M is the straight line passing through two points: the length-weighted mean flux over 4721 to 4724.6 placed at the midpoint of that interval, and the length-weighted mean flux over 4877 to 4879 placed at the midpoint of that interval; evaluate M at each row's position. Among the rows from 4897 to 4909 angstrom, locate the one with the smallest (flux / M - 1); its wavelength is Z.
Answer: 4902.45 angstrom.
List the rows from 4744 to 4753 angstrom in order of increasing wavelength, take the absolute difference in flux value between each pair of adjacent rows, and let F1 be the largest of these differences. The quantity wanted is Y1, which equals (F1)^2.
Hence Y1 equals 0.014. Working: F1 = 0.12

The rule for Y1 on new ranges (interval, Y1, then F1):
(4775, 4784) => 0.032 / 0.18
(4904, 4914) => 0.032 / 0.18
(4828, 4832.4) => 0.010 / 0.10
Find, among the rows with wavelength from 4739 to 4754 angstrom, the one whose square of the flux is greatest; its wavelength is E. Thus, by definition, 4749.12 angstrom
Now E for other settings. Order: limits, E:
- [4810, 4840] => 4818.51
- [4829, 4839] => 4835.18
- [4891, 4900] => 4896.80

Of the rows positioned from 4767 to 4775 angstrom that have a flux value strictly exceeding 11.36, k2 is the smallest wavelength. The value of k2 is 4769.94 angstrom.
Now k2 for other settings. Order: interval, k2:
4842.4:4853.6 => 4842.98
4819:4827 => 4819.62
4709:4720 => 4716.42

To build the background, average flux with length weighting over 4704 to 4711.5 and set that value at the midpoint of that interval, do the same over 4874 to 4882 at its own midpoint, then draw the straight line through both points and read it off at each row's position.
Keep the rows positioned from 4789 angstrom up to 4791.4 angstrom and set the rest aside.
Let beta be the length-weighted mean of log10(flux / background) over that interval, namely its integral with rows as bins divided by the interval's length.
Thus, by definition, 0.01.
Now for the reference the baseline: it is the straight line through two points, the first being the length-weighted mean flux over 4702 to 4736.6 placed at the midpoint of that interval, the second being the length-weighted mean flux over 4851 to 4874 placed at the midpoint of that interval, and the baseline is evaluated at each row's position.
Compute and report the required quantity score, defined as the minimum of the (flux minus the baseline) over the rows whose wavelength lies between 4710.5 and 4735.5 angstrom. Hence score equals -0.1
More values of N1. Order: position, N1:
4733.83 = 11.49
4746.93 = 11.56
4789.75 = 11.11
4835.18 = 11.34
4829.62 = 11.13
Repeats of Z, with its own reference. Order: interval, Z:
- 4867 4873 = 4872.06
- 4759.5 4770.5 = 4763.35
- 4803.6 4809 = 4806.32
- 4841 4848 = 4841.87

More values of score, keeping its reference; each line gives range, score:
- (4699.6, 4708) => -0.9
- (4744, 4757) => 0.1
